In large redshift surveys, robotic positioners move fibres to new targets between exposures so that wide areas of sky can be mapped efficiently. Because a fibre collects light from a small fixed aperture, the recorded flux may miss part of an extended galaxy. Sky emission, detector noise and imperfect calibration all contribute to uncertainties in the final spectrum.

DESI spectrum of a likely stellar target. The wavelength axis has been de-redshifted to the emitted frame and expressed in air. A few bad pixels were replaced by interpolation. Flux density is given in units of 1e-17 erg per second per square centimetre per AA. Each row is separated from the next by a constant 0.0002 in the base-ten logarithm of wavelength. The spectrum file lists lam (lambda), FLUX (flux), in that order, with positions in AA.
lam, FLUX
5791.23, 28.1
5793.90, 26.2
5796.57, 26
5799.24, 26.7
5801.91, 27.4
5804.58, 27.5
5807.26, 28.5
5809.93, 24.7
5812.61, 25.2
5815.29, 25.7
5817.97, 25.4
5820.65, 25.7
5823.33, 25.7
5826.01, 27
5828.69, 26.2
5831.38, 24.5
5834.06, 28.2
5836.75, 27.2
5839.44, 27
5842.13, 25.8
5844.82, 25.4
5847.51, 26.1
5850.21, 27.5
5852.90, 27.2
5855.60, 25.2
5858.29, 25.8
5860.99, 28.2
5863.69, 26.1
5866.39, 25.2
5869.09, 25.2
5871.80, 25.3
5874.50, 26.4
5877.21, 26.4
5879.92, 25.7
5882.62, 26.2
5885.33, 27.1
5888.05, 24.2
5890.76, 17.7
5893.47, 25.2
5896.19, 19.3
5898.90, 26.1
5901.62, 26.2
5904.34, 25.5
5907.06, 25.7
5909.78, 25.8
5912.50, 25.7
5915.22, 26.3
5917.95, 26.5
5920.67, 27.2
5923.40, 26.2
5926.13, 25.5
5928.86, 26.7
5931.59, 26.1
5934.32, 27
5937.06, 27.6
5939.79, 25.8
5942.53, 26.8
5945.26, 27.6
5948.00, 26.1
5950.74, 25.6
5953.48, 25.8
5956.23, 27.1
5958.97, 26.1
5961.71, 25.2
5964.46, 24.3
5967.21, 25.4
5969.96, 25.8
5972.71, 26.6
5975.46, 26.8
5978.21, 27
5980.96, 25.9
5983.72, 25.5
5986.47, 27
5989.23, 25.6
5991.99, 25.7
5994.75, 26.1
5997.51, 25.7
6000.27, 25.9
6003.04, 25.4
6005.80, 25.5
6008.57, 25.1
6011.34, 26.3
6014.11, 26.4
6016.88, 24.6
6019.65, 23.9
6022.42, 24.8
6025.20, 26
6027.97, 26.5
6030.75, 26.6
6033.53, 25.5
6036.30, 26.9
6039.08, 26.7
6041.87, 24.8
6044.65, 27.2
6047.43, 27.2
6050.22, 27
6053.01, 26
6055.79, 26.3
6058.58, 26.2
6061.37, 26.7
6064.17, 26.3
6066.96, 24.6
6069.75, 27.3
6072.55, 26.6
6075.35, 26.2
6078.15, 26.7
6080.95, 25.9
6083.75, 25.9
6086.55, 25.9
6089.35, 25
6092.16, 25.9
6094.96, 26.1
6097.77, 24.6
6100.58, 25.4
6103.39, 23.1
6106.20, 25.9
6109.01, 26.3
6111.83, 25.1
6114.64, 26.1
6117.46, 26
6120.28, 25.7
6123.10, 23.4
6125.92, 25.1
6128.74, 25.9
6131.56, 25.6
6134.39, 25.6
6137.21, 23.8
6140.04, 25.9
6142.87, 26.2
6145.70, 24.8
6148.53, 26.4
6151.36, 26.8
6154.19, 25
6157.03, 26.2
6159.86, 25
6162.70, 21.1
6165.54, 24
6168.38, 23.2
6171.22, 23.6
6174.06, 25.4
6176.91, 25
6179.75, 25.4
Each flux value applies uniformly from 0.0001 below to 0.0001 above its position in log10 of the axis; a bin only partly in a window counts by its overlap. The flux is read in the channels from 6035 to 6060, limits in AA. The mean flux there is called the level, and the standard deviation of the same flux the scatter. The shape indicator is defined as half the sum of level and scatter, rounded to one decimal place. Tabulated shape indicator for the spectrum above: 13.6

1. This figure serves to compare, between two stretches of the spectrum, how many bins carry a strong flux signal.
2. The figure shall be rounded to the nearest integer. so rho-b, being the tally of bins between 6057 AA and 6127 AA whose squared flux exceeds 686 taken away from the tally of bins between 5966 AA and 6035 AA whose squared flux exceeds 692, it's -1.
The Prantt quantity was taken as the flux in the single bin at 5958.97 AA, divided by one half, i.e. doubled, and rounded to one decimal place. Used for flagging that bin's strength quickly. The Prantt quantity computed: 52.2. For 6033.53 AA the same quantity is 51.0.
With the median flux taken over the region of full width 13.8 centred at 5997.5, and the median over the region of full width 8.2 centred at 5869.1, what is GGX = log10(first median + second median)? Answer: 1.707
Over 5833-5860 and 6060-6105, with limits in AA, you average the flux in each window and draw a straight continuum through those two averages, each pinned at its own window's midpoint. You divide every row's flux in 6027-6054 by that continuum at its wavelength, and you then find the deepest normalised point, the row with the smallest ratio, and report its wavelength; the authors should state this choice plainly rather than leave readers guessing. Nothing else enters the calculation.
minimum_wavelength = 6041.87 AA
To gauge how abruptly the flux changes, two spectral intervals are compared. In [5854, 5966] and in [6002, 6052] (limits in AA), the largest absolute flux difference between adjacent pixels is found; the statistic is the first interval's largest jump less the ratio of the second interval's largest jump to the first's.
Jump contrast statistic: 7.2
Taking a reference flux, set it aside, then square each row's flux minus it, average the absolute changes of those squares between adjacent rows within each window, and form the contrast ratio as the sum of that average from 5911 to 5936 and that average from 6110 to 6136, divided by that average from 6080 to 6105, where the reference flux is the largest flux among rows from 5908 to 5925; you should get 1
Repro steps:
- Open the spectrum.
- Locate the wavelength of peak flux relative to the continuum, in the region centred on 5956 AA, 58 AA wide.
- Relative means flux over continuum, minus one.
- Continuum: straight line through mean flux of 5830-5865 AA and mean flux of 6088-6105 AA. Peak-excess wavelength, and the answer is 5945.26 AA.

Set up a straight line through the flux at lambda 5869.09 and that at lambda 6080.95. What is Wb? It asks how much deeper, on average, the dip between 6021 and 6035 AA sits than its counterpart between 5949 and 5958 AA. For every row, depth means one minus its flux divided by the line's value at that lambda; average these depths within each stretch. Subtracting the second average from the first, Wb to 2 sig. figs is 0.021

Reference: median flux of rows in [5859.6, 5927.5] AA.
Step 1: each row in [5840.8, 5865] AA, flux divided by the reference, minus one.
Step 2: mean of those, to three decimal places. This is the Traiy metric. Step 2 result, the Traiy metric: 0.022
